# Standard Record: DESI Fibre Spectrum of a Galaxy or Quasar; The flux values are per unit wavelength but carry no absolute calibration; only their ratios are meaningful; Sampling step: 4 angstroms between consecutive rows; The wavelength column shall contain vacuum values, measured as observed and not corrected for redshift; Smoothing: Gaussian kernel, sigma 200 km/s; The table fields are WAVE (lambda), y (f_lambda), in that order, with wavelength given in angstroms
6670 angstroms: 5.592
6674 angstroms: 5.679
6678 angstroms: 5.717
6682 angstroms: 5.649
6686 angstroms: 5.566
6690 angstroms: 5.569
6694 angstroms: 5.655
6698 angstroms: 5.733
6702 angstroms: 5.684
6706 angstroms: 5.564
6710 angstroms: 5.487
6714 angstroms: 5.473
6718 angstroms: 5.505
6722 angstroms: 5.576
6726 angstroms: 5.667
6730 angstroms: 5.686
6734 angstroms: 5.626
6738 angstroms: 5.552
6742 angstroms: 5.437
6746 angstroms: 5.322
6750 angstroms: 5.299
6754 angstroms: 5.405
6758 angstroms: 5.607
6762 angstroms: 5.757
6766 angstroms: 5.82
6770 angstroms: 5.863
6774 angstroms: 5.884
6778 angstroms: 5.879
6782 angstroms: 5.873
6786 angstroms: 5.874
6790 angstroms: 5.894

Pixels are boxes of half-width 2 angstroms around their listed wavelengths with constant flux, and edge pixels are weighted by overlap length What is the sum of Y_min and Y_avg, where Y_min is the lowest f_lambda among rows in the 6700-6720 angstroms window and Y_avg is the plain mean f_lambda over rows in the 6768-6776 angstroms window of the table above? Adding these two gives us 11.3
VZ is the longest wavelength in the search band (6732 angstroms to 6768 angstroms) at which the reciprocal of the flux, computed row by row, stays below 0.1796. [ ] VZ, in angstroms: 6766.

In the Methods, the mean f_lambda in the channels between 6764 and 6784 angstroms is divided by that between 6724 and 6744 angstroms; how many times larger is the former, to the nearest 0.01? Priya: 1.05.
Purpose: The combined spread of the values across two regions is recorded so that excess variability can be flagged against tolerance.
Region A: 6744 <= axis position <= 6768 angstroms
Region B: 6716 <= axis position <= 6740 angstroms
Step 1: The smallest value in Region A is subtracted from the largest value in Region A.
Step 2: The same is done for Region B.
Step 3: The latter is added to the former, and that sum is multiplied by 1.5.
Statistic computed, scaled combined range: 1.1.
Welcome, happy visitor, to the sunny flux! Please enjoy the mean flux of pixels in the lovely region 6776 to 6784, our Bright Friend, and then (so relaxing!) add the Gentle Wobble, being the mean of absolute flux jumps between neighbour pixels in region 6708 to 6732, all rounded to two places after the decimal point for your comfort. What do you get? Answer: 5.92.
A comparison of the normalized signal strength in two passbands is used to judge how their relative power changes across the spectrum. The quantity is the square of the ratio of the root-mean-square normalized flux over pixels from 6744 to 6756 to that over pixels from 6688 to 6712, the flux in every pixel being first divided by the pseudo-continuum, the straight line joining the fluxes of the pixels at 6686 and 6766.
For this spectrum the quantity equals 0.86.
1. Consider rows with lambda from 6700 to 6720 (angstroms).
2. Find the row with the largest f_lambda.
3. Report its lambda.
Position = 6702 angstroms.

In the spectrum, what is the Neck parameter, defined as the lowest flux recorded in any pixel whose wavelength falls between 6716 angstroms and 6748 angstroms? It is 5.322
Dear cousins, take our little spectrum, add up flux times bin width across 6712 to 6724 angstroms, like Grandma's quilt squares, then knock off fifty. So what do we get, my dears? 16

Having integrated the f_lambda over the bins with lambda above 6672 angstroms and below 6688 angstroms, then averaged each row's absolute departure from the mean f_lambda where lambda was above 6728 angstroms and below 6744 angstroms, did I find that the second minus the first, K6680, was -90.4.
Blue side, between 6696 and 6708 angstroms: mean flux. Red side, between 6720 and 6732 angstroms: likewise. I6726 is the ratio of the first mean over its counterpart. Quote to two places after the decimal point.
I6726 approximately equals 1.00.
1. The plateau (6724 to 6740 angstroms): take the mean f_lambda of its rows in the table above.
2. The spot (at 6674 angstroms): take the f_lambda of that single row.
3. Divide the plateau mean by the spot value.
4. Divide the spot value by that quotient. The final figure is 5.73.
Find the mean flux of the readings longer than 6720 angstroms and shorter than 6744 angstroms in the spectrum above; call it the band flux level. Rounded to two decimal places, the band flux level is 5.59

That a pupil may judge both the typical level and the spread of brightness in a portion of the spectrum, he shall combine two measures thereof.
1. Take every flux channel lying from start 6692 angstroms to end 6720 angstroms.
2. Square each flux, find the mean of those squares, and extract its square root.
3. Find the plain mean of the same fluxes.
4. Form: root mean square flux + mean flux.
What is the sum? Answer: 11.2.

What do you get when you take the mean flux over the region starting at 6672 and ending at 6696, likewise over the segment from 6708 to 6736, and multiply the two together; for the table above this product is 31.4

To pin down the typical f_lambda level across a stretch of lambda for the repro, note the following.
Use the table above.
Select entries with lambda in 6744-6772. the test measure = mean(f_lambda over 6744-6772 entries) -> 5.58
